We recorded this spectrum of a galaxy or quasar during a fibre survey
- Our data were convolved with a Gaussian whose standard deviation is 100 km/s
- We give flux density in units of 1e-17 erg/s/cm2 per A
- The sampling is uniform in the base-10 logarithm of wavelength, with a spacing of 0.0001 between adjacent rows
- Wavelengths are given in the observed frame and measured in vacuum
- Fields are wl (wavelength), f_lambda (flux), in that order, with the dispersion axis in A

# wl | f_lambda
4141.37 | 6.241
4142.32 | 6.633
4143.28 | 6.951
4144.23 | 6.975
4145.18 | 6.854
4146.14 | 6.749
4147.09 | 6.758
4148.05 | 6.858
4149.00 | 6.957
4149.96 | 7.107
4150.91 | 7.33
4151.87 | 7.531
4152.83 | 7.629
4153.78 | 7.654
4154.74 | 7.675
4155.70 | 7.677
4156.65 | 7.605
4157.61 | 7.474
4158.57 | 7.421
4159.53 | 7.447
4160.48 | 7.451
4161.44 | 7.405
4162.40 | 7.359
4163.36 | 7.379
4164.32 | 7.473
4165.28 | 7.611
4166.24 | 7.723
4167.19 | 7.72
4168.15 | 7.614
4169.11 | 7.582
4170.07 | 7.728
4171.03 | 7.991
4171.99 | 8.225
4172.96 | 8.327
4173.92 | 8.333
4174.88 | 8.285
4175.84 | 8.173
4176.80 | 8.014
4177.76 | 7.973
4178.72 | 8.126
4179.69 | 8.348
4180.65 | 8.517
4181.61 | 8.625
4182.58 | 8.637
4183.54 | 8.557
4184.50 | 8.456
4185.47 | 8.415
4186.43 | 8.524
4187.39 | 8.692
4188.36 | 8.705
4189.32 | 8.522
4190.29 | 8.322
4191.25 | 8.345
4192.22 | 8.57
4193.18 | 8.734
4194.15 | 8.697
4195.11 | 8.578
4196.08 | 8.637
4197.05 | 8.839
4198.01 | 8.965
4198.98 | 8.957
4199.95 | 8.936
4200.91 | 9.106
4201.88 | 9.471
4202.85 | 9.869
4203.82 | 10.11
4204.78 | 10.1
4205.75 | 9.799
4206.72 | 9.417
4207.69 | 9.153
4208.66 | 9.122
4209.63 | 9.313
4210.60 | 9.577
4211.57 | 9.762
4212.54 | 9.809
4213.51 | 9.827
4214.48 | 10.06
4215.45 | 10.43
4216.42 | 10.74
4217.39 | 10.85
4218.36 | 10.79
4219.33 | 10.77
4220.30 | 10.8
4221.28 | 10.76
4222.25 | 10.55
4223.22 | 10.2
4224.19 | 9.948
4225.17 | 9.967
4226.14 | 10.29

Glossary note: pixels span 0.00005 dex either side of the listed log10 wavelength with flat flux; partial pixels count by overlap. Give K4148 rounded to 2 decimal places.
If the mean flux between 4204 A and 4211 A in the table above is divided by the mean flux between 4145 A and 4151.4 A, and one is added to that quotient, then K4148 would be 2.37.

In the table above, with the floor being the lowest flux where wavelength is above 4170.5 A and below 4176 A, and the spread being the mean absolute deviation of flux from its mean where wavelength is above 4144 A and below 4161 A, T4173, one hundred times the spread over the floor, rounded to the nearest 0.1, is 3.8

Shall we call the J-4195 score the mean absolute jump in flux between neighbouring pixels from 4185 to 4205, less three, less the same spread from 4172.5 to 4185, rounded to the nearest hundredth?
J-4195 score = -2.96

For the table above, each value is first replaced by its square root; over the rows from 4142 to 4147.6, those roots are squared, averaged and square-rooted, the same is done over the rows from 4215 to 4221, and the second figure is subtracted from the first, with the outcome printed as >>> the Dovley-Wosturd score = -0.66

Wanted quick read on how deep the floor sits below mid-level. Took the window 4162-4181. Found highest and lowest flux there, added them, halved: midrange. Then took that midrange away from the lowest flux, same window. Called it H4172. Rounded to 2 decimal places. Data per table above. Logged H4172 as -0.58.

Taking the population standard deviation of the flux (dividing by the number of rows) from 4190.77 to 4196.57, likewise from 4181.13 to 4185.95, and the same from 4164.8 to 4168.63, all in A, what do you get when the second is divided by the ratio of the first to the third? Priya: 0.039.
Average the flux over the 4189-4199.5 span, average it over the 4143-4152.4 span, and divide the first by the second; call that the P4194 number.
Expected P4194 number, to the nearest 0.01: 1.23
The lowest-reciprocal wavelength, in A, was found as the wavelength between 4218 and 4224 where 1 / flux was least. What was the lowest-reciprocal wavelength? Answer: 4220.30 A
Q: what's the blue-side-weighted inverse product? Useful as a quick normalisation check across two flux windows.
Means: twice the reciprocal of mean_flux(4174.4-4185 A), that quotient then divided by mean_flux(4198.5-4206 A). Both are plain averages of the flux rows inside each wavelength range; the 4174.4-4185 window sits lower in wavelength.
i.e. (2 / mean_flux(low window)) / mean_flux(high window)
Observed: 0.025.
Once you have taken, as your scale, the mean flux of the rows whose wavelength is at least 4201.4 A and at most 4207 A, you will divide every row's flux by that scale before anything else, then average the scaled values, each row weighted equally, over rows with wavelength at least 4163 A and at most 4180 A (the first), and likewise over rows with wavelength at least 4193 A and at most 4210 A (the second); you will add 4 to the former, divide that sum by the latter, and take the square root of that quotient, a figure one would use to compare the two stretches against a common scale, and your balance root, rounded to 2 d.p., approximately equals 2.26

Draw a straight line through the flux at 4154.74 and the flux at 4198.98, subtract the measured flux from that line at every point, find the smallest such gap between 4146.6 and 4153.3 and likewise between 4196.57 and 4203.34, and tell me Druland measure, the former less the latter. 0.79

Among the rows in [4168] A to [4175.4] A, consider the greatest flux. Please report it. 8.333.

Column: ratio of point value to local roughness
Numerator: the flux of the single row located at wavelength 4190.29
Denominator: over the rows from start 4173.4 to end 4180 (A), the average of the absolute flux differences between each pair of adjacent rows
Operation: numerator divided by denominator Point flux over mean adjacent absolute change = 68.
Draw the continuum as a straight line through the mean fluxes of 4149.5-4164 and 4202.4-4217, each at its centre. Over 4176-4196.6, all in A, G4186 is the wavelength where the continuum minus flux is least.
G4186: 4181.61 A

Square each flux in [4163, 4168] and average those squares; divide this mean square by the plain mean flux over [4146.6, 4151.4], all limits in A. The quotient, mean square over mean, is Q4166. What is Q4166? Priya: 8.2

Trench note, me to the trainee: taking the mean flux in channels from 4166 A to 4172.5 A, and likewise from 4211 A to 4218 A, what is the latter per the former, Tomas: 1.31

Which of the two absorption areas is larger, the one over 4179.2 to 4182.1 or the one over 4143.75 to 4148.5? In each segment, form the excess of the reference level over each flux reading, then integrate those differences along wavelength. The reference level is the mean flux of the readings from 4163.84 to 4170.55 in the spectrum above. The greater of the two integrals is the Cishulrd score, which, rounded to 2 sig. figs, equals 3.8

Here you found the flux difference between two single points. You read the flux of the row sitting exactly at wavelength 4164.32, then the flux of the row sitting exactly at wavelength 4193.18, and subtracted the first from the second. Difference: 1.3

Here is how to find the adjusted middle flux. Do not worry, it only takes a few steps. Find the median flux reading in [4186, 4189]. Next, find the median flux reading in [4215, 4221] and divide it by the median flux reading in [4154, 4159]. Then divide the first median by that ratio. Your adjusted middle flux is 6.1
